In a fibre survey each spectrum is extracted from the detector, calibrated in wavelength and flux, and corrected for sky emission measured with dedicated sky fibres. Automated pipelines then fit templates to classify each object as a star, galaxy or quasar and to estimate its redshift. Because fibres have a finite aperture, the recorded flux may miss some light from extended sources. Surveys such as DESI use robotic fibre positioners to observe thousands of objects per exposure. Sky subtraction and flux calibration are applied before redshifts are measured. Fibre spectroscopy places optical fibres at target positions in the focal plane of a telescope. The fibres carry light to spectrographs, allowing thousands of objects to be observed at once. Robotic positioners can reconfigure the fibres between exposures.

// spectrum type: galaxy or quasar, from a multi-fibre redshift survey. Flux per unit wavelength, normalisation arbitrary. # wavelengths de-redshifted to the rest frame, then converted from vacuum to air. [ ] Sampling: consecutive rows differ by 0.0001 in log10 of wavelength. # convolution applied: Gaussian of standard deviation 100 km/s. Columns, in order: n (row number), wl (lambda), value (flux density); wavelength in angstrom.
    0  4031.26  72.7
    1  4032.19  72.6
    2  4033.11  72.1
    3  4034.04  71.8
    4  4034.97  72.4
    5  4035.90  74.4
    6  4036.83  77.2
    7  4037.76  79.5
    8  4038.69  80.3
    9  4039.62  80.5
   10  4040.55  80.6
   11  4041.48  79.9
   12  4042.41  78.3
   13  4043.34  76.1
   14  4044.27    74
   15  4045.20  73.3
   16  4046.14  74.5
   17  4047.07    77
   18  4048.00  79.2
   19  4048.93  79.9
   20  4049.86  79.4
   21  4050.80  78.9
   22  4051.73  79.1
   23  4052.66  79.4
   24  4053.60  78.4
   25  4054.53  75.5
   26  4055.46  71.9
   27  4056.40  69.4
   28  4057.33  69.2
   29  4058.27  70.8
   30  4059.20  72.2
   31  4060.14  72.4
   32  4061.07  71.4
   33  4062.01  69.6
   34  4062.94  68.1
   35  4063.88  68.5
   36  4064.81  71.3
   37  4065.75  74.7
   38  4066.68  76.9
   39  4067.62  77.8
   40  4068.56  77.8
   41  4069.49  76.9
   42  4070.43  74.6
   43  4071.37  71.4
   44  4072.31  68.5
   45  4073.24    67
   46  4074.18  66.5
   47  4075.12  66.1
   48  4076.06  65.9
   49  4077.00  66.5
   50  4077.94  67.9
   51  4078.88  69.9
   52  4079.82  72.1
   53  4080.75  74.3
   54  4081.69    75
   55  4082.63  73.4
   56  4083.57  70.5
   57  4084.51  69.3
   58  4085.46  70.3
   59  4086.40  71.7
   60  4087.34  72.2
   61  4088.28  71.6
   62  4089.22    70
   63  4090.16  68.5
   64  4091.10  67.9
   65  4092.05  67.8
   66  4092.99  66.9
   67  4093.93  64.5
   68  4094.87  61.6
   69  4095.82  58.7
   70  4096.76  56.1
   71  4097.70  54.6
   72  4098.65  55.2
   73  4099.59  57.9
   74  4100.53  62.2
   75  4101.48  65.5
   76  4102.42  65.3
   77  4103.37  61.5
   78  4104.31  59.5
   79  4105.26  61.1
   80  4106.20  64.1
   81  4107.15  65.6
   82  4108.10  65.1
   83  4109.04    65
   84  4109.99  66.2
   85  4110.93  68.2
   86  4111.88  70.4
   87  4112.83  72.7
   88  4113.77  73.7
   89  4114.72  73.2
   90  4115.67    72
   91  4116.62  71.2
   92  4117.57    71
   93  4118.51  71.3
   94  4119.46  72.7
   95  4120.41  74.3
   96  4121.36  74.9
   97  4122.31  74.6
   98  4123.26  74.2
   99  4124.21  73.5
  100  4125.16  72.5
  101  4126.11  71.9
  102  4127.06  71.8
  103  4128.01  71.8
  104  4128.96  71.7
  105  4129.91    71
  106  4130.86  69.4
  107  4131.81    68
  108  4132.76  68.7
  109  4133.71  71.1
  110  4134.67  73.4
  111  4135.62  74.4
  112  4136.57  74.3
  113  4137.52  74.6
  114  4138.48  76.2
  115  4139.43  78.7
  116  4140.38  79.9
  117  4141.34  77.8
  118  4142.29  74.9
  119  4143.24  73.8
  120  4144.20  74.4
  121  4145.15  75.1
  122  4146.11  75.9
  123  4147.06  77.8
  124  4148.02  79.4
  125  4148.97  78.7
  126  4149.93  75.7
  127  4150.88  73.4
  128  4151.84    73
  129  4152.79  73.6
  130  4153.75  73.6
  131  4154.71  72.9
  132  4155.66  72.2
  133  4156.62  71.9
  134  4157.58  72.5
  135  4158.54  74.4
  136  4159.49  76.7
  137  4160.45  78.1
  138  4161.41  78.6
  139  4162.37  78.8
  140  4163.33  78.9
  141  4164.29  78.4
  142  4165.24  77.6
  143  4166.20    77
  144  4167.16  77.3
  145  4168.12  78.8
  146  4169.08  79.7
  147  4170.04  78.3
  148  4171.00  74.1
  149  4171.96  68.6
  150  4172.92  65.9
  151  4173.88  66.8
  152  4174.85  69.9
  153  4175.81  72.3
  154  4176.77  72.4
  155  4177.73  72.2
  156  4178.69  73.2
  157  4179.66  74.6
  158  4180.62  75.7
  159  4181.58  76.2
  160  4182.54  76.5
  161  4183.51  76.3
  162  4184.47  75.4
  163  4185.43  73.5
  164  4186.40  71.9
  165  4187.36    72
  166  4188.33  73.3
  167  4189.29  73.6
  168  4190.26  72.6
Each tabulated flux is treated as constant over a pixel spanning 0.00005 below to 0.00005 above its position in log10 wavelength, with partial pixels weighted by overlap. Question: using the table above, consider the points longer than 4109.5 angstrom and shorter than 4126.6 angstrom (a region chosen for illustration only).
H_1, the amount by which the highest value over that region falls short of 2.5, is -72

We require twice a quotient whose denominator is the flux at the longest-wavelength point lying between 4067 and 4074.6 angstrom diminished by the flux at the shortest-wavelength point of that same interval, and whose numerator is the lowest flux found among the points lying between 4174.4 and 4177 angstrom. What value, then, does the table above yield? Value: -12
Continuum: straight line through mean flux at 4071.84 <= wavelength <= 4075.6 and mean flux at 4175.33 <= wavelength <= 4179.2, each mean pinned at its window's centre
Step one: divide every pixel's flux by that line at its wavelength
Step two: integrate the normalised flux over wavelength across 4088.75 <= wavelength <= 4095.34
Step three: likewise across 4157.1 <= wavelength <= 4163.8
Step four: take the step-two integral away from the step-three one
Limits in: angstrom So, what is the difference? 0.7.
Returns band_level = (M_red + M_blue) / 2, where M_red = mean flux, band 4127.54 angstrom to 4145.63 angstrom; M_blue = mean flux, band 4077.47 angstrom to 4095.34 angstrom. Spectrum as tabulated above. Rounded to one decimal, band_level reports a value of 71.7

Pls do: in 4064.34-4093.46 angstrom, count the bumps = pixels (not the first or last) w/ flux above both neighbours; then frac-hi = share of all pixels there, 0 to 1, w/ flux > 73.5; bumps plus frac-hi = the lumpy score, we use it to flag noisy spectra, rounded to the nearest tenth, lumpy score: 2.3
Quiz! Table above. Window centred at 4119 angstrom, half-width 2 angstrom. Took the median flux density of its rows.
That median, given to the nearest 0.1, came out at 72.0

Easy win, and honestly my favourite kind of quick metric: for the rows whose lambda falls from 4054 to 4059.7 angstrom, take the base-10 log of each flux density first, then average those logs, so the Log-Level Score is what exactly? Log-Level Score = 1.854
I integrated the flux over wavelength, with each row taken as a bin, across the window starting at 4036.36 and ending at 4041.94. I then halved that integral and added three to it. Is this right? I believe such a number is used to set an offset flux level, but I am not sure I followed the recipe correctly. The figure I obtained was 225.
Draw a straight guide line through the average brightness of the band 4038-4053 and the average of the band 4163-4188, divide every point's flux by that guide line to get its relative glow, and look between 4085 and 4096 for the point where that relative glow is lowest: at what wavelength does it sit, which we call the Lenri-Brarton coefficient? 4095.82 angstrom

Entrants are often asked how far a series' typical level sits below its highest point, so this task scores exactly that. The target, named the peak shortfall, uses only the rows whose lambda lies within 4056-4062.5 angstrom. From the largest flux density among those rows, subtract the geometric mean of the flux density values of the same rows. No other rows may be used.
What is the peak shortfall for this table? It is 1.7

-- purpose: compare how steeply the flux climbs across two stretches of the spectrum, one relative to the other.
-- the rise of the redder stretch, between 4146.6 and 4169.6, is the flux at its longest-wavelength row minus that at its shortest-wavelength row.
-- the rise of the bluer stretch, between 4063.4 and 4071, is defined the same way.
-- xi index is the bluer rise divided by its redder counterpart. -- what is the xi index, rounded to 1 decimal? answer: 3.2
